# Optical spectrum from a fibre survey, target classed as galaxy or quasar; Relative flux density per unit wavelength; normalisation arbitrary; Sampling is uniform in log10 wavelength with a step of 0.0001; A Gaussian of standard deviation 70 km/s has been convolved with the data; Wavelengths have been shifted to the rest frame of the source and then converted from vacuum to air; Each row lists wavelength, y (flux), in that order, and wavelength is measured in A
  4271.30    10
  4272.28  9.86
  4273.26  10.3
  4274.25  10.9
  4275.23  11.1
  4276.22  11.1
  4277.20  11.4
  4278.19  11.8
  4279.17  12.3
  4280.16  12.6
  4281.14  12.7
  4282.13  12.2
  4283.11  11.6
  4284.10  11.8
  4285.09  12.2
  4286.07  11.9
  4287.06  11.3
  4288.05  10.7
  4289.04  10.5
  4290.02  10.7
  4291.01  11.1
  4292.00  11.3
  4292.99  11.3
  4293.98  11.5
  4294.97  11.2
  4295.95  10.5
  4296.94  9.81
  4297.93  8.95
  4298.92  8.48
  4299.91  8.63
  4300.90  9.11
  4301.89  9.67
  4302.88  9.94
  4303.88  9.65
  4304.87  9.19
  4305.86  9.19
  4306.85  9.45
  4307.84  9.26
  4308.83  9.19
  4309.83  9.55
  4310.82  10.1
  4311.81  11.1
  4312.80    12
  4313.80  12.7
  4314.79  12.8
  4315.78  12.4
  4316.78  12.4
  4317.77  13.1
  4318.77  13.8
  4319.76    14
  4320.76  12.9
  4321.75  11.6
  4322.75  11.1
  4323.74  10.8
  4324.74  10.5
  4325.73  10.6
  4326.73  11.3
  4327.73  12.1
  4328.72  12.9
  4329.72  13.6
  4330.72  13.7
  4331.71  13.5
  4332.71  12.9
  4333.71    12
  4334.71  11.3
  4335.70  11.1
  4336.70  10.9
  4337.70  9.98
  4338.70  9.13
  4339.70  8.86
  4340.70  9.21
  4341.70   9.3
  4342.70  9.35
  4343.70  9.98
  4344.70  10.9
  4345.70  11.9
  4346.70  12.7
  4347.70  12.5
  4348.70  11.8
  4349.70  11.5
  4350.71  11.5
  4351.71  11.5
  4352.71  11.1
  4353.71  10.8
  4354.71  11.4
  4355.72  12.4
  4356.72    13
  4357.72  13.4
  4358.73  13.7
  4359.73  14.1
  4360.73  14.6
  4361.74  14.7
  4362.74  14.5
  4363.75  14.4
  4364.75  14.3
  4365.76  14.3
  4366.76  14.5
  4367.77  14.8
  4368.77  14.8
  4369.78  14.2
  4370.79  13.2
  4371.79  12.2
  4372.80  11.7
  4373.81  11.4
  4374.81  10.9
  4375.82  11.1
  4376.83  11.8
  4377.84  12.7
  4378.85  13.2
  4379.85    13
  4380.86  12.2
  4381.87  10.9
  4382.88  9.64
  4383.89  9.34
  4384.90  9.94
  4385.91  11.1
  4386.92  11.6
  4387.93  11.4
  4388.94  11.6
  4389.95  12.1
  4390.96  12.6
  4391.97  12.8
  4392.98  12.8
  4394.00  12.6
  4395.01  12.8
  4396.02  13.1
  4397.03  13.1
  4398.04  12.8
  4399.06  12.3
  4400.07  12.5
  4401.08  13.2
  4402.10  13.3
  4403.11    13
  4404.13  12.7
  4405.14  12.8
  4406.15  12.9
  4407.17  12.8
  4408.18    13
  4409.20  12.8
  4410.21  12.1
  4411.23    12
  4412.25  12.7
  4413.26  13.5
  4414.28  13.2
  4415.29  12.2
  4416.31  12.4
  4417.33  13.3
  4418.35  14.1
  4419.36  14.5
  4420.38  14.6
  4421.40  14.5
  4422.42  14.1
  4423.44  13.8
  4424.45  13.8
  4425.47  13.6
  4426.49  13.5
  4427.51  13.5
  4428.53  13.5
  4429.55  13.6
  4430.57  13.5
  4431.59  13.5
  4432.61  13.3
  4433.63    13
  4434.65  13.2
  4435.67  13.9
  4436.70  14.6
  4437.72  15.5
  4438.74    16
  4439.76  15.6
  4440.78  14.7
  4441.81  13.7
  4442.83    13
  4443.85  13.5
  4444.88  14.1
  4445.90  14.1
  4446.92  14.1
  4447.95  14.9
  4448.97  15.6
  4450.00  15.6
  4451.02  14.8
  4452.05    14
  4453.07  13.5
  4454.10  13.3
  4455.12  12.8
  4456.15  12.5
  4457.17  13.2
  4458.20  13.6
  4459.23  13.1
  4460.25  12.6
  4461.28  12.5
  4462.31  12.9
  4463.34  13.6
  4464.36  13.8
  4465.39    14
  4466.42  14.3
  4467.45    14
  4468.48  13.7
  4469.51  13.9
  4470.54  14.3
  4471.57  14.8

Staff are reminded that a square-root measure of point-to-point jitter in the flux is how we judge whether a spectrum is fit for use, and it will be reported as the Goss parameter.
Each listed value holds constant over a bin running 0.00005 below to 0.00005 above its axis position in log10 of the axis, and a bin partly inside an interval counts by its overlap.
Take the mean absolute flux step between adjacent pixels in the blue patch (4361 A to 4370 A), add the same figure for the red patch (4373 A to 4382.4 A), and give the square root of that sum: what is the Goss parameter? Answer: 0.91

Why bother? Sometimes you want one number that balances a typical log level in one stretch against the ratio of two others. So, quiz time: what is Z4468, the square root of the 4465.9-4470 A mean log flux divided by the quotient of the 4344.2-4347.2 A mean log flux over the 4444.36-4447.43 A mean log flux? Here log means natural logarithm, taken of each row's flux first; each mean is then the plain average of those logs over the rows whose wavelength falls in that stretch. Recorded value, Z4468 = 1.68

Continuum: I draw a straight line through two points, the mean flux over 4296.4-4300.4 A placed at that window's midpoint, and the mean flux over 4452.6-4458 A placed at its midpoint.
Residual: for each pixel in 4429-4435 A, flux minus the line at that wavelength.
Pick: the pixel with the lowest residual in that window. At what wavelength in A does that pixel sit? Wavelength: 4433.63 A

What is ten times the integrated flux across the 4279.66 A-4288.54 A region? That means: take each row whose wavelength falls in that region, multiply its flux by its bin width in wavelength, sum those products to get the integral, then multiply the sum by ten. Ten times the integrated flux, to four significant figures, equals 1055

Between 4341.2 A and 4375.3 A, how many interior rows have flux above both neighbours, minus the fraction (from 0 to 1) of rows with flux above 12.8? 1.56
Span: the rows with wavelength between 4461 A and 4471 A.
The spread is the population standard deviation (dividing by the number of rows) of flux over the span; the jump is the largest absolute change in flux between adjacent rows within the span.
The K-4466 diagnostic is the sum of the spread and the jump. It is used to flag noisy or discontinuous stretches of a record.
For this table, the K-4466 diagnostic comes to 1.3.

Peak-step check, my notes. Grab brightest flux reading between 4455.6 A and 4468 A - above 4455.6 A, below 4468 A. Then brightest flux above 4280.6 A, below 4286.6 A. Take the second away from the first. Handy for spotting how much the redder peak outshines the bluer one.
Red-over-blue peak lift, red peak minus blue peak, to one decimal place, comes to 1.6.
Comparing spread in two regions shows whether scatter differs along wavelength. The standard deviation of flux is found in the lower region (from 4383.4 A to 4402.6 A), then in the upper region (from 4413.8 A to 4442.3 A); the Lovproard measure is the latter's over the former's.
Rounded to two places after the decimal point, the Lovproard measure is 0.81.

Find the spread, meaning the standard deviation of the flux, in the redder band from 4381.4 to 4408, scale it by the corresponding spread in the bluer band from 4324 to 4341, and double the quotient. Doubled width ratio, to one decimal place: 1.4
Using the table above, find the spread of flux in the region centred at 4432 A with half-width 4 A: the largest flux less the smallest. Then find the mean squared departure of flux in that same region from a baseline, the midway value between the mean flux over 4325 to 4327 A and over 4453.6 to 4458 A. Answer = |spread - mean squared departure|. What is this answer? 1.4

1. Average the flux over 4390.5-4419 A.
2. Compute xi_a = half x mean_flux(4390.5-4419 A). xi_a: 6.4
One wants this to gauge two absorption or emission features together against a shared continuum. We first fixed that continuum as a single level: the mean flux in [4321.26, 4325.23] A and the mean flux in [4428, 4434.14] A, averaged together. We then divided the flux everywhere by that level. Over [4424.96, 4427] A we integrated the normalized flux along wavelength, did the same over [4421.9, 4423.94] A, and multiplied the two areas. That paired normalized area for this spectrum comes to 5.3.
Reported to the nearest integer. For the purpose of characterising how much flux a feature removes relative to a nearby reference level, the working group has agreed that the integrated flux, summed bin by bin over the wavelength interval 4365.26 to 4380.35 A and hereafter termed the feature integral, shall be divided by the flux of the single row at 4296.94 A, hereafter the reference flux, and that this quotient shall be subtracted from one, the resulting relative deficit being -19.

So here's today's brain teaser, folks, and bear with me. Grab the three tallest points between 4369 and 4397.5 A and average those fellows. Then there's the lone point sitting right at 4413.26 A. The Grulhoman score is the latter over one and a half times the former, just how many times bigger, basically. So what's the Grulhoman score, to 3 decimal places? 0.665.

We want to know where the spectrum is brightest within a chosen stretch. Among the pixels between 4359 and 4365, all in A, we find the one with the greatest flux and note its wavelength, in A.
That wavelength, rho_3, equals 4361.74 A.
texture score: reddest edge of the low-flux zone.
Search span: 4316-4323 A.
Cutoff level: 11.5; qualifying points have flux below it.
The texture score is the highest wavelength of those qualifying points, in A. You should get 4322.75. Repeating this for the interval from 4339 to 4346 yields 4344.70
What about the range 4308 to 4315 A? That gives 4311.81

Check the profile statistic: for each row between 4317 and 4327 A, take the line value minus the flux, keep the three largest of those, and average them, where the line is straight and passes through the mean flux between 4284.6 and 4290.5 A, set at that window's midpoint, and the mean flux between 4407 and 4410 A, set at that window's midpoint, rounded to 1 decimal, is 1.1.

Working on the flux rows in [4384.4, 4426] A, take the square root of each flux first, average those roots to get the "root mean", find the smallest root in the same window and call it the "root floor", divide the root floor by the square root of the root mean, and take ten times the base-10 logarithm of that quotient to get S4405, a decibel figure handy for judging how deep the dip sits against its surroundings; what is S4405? 2.22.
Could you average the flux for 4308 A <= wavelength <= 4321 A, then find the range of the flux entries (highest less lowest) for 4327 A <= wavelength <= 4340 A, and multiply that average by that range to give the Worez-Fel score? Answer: 58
